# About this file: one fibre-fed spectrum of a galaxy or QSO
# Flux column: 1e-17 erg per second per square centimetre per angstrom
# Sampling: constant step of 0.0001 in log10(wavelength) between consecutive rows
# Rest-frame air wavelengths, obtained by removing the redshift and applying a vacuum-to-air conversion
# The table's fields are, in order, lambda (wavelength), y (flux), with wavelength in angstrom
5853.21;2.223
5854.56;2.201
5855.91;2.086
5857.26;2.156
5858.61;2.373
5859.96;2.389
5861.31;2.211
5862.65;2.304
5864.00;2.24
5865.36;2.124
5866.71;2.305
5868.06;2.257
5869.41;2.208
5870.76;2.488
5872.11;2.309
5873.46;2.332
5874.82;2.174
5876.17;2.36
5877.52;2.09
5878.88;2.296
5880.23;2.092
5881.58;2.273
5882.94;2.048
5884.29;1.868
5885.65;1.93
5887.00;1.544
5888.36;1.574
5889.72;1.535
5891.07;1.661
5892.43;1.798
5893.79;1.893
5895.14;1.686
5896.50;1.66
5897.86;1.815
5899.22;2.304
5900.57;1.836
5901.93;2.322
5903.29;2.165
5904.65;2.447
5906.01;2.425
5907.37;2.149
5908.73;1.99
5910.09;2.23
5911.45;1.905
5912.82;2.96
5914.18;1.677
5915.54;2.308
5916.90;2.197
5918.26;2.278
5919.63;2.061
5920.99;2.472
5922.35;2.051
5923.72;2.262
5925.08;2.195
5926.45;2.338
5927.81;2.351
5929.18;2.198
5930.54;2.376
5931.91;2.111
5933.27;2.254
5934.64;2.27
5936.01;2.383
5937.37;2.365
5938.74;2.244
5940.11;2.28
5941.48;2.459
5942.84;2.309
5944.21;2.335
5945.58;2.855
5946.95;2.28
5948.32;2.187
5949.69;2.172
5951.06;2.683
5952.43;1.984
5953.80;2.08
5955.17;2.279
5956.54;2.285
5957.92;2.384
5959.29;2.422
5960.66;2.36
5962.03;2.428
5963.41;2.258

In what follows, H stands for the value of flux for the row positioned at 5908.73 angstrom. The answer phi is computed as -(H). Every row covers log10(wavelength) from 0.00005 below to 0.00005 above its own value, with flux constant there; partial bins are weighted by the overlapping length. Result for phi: -1.99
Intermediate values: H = 1.99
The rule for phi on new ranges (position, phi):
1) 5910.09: -2.23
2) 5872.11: -2.31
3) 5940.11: -2.28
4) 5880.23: -2.09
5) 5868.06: -2.26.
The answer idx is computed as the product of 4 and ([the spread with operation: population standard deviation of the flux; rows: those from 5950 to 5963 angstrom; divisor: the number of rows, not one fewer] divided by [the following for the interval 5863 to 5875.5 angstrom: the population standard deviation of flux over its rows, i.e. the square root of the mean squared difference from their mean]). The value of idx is 8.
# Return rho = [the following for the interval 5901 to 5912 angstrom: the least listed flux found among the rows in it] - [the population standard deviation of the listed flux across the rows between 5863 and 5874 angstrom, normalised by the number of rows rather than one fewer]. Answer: 1.81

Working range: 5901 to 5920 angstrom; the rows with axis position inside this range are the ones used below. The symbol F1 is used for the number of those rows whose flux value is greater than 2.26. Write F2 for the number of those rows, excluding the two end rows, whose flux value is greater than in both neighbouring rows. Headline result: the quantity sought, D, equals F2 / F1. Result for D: 0.83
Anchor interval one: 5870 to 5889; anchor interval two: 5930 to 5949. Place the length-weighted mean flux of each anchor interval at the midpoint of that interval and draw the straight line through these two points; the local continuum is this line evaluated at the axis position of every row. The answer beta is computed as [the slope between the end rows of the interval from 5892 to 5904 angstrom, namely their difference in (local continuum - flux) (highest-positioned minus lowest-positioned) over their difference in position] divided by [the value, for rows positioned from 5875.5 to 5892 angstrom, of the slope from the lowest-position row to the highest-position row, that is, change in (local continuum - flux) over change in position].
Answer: -1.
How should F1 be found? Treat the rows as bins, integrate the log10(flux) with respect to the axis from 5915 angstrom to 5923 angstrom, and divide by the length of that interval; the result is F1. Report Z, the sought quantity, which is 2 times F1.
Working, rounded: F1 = 0.347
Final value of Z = 0.694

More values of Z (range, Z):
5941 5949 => 0.758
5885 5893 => 0.443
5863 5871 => 0.707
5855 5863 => 0.703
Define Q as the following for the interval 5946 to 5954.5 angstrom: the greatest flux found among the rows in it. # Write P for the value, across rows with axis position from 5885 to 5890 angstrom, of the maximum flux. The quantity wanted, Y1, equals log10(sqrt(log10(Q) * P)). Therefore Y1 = -0.04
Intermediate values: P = 1.93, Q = 2.683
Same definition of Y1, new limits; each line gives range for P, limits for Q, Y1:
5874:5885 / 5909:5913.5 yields 0.02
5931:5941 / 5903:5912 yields -0.02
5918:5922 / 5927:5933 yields -0.02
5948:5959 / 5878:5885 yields -0.01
